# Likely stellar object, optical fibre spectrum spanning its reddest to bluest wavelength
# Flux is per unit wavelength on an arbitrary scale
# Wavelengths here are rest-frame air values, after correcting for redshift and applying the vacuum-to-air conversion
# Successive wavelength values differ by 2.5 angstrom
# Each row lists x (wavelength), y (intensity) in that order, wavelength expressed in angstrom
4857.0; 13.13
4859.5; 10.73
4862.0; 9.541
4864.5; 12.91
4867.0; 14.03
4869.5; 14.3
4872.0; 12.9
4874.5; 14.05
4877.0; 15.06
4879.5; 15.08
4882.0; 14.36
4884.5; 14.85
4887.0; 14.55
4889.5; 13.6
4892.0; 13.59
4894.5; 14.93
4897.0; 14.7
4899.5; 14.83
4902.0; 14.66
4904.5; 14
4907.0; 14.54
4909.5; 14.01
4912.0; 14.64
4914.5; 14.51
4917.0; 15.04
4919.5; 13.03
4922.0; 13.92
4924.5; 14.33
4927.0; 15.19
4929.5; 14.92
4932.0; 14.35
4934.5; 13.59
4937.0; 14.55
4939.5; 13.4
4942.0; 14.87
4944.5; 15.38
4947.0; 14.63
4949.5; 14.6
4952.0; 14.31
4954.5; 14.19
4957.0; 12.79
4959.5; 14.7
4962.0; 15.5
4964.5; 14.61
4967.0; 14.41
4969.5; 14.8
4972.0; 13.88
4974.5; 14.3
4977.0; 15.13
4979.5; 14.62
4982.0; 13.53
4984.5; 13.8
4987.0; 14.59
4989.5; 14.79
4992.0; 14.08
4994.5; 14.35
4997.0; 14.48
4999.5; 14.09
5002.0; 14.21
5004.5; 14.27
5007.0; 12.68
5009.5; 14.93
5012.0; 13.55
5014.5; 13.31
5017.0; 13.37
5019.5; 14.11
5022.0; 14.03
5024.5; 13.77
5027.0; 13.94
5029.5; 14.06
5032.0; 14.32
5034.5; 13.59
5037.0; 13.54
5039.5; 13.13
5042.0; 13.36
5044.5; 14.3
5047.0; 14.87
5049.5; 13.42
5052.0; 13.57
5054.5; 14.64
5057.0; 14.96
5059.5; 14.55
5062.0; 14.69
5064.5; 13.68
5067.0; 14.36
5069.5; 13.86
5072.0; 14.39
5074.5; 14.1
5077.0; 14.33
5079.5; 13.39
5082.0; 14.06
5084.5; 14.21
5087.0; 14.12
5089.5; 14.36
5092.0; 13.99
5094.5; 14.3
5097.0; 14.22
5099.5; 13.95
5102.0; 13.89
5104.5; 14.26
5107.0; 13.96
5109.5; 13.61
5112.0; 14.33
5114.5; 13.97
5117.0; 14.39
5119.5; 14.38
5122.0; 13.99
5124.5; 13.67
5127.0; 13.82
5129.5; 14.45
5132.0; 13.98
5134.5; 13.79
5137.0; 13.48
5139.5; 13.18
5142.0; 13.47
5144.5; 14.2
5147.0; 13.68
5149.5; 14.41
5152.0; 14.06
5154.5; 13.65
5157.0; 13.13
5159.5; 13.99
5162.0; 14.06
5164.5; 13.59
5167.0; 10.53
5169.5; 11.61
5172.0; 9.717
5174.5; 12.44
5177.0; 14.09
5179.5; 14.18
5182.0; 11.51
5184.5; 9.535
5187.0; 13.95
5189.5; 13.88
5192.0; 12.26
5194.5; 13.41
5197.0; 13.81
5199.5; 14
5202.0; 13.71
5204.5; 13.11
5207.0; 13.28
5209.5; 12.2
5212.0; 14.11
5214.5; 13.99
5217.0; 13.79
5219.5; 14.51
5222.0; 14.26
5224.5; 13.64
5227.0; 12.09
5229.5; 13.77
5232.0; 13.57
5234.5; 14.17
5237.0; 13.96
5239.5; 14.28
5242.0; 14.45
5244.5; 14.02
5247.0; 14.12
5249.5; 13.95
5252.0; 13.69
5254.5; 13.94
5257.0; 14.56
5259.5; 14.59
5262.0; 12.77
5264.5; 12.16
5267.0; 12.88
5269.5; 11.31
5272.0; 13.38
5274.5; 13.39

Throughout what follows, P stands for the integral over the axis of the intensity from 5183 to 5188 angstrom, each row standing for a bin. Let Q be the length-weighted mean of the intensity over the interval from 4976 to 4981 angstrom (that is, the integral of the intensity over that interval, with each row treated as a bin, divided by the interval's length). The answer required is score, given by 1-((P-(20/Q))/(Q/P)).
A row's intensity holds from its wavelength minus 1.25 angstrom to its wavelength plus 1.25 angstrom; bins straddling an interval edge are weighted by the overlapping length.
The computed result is -222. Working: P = 58.1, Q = 14.8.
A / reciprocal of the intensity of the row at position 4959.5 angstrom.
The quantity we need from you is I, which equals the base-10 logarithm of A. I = -1.17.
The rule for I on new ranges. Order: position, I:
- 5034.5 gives -1.13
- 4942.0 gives -1.17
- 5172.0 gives -0.99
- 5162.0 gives -1.15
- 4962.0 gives -1.19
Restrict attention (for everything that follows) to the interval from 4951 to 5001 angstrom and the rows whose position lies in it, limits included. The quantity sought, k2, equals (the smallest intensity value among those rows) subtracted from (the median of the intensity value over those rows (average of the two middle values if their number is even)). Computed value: 1.6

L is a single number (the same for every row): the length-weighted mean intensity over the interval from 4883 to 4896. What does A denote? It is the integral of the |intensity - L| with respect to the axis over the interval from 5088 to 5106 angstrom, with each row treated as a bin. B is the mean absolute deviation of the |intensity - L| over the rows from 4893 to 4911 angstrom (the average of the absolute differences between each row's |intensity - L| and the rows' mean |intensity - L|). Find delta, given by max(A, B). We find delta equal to 3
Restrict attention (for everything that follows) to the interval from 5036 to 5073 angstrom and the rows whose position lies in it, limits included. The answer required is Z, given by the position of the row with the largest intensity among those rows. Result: 5057.0 angstrom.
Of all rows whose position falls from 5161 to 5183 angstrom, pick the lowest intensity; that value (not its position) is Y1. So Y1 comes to 9.717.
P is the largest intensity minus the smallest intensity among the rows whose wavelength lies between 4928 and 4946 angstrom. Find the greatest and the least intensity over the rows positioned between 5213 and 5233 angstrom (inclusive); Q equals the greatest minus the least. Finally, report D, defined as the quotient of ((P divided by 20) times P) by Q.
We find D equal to 0.08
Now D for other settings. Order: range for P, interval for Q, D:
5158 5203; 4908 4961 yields 0.42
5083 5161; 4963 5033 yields 0.04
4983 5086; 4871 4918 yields 0.12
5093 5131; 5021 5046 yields 0.03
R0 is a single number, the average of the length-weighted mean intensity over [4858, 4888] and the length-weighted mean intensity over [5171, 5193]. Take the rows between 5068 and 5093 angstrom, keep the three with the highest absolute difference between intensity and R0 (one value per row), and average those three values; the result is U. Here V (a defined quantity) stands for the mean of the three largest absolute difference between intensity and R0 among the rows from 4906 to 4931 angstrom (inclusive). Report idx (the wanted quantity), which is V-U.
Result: 0.69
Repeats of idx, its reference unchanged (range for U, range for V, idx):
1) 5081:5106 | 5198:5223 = -0.01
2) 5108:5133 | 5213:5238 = -0.09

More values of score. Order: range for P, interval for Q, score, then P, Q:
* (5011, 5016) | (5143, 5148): -315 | 67.1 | 13.9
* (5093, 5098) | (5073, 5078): -349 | 71.2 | 14.2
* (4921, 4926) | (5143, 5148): -353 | 70.9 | 13.9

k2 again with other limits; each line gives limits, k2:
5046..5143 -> 0.9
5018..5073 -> 0.9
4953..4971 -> 1.8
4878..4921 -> 1.5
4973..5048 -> 1.4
